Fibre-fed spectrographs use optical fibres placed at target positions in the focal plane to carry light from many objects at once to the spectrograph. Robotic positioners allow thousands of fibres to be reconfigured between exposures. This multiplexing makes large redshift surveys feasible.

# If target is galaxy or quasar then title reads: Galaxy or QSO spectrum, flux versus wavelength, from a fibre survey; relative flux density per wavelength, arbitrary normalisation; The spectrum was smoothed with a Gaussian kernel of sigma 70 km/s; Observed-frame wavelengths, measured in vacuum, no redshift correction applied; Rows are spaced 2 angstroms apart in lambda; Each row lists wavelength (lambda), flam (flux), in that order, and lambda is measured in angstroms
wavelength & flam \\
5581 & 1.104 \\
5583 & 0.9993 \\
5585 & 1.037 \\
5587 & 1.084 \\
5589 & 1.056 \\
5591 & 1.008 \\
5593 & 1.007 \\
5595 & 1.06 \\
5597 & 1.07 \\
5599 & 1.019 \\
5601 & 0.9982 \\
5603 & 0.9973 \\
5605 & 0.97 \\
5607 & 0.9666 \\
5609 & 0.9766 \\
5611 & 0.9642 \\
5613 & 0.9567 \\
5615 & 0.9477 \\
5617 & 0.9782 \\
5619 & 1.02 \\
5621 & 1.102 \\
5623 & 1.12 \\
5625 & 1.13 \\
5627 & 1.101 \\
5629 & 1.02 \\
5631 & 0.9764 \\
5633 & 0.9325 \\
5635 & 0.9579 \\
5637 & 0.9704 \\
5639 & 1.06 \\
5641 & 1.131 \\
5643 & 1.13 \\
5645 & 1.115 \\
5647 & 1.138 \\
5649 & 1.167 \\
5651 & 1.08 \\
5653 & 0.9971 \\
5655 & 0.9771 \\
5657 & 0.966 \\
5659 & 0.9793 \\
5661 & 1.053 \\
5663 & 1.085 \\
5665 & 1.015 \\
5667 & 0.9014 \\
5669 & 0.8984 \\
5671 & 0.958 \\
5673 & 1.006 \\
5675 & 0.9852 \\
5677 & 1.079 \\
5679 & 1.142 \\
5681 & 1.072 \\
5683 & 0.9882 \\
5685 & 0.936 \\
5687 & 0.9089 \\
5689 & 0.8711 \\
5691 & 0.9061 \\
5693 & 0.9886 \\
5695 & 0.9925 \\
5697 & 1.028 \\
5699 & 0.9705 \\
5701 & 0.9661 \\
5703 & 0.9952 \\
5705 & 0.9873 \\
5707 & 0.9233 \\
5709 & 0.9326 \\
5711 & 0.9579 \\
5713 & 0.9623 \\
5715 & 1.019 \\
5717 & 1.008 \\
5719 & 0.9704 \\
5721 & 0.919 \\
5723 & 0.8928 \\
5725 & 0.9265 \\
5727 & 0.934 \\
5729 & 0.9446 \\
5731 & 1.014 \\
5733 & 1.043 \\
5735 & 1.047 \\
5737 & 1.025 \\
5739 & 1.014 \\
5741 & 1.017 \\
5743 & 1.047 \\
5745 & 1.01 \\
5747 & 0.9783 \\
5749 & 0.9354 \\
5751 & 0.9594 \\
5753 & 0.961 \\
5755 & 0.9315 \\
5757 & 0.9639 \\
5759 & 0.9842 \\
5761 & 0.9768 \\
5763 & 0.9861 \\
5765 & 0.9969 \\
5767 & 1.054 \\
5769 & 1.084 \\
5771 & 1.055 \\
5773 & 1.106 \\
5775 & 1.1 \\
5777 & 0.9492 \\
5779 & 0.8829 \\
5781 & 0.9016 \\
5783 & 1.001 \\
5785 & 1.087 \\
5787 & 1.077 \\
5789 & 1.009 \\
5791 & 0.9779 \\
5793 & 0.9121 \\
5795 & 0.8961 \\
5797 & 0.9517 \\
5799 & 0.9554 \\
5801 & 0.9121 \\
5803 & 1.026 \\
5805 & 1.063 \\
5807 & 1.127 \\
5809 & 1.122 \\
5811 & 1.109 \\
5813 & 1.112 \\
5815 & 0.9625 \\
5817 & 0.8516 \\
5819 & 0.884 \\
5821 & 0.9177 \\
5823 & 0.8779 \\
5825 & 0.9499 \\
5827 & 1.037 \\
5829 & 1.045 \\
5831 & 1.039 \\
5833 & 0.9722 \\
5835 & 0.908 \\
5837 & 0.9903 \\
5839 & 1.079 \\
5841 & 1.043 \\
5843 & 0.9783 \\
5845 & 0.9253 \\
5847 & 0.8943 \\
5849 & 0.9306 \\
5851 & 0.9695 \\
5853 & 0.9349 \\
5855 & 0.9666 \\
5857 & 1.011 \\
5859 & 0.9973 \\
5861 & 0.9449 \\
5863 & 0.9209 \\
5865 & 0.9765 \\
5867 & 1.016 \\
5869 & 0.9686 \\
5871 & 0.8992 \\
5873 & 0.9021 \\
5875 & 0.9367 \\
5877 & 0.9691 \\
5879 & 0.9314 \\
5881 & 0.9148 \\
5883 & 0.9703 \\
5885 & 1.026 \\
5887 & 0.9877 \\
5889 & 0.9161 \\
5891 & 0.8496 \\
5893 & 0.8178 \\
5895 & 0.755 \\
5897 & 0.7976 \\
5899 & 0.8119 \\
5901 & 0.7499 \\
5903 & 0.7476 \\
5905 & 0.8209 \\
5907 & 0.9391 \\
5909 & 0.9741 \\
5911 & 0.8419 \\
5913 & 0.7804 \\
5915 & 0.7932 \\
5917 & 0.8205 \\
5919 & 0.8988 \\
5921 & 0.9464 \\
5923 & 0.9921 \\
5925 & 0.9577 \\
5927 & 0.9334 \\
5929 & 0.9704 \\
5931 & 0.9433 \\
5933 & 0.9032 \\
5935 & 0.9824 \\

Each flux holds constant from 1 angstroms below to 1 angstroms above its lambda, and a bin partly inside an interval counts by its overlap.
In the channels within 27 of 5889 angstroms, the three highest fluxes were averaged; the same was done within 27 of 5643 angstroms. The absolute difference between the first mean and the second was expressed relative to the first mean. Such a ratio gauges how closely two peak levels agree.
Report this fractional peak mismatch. 0.134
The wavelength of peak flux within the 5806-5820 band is 5807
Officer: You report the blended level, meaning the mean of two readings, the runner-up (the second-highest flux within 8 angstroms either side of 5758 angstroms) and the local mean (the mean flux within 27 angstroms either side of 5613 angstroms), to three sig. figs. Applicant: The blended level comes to 1.00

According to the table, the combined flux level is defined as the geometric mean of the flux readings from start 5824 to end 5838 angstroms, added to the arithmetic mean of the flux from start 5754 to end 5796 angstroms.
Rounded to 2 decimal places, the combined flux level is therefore 1.99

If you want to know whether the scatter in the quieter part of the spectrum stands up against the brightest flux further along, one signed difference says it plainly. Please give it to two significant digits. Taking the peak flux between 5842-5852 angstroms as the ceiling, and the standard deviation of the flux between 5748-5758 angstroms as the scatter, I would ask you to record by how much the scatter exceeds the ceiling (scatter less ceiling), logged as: -0.96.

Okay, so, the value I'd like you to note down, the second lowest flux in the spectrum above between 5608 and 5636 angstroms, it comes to 0.9477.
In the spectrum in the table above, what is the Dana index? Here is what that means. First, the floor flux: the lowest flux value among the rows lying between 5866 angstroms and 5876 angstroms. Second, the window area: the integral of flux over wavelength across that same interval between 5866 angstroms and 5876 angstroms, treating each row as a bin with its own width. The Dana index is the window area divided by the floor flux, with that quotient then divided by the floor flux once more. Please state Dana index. 11.7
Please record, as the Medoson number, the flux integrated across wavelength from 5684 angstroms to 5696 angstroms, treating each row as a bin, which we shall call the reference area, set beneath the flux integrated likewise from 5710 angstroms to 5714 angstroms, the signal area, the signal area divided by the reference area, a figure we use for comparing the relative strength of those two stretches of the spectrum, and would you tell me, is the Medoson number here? 0.3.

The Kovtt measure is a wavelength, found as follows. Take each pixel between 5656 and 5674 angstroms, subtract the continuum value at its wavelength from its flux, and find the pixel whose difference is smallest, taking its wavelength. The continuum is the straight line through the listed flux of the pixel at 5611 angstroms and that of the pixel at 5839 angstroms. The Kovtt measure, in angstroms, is 5669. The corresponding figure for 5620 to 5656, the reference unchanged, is 5633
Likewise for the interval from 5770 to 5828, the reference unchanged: 5817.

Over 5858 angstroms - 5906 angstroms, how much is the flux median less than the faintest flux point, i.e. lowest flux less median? -0.17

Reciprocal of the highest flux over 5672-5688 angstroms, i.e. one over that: 0.876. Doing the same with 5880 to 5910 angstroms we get 0.975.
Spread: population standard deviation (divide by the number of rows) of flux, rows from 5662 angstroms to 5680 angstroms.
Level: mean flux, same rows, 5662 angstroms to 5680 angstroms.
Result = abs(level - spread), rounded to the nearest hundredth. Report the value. 0.93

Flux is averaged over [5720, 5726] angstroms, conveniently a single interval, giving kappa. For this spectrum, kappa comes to 0.91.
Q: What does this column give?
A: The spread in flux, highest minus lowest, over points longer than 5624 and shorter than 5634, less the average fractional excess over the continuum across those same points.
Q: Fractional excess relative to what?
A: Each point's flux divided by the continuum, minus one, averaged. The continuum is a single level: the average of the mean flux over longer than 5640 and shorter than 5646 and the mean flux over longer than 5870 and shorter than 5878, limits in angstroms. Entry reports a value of 0.192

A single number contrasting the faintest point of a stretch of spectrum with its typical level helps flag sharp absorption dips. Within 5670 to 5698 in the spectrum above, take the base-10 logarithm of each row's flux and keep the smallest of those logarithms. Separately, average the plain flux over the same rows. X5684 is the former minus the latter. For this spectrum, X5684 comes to -1.05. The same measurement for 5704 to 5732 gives -1.01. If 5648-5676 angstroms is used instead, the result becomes -1.05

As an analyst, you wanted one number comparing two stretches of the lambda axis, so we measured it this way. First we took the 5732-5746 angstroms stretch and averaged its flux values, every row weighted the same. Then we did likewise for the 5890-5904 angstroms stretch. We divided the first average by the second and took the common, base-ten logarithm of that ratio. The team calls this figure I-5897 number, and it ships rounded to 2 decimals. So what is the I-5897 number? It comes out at 0.11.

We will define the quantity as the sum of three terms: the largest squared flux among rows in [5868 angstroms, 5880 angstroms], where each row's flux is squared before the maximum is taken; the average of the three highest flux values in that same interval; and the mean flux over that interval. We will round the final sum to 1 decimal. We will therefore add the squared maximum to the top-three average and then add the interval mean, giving 2.8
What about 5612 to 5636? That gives 3.4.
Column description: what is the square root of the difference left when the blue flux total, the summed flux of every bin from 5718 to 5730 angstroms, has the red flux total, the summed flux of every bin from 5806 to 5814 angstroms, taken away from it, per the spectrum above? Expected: 1.1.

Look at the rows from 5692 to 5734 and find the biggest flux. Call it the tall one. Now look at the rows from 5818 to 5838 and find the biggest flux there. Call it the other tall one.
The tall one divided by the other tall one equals 1.00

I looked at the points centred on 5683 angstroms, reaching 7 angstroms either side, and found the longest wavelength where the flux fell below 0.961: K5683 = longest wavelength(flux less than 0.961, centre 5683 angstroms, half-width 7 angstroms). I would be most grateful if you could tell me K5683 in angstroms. 5689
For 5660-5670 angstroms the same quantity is 5669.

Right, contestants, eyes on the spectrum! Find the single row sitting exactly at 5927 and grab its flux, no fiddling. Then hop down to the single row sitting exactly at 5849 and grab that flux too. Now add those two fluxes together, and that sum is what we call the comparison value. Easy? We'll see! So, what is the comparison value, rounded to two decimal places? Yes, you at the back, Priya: 1.86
